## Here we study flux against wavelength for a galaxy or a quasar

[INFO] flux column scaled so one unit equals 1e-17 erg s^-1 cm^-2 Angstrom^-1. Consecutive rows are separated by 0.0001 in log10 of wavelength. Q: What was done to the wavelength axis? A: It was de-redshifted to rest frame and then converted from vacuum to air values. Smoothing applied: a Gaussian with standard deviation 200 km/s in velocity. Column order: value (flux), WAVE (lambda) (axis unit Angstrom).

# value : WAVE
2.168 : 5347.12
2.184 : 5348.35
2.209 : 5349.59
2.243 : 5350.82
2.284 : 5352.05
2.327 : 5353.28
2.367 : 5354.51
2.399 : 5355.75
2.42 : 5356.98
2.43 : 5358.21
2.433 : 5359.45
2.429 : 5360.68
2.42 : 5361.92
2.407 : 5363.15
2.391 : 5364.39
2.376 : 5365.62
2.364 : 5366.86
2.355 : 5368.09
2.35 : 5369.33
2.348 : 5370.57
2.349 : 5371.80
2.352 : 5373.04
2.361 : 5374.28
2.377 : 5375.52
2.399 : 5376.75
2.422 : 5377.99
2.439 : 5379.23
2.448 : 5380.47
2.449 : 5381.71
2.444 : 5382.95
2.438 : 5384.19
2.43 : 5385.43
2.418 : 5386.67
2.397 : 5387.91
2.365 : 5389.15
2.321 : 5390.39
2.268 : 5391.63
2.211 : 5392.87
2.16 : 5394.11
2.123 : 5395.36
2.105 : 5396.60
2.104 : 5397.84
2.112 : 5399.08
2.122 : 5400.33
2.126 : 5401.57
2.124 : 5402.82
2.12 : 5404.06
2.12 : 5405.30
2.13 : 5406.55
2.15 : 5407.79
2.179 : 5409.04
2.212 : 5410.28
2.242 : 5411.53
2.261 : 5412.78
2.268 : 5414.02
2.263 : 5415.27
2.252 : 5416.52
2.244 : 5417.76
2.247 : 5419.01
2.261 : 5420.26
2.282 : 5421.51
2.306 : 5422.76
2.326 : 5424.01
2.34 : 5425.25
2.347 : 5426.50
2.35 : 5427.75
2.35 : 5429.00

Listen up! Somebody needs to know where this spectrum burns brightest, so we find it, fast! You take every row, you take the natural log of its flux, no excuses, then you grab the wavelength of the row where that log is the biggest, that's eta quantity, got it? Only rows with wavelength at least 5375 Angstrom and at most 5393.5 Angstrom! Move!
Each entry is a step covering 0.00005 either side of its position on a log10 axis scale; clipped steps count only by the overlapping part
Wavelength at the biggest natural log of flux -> 5381.71 Angstrom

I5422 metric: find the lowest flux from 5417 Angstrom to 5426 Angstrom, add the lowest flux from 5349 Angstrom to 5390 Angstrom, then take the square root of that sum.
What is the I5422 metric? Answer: 2.11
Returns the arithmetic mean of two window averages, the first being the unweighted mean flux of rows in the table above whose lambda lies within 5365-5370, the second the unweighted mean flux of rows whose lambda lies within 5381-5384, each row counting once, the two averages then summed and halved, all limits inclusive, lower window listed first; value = 2.40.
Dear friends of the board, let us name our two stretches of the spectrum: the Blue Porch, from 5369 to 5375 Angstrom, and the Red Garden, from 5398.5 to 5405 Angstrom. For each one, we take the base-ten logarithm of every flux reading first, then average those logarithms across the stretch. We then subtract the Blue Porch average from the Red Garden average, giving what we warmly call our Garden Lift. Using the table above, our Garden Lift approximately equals -0.045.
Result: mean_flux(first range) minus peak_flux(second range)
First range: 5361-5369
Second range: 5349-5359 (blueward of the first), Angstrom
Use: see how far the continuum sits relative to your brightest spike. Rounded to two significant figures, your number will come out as -0.045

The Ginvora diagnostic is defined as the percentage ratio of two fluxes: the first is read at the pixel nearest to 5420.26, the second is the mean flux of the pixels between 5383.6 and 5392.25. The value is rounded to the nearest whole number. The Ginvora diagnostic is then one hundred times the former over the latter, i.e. 95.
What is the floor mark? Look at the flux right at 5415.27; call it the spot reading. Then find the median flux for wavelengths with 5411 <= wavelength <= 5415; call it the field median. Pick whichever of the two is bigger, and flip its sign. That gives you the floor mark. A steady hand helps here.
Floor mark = -2.26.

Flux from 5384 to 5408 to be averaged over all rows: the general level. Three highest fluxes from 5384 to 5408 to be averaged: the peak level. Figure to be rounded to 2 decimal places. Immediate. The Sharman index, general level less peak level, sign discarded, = 0.21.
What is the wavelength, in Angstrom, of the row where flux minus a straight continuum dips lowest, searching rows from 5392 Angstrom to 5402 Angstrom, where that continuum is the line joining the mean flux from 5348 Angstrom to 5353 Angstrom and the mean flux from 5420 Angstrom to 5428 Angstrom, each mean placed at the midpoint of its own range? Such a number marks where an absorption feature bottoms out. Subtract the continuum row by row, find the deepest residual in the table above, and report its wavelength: 5397.84 Angstrom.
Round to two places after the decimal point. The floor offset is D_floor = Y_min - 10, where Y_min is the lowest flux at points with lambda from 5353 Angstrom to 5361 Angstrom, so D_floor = -7.67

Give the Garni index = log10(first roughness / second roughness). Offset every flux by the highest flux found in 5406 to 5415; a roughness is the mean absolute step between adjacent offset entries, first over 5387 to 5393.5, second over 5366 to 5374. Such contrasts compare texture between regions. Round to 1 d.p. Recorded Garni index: 1.1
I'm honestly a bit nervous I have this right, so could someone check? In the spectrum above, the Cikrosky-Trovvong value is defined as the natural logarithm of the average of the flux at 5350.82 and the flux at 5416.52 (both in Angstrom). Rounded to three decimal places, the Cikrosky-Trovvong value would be 0.810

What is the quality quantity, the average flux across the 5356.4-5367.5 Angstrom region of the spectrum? 2.408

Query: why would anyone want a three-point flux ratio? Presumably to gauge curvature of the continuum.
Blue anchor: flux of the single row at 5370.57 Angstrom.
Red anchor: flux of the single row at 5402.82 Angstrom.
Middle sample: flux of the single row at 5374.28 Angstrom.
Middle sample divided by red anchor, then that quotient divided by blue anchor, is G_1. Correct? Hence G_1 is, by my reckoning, 0.47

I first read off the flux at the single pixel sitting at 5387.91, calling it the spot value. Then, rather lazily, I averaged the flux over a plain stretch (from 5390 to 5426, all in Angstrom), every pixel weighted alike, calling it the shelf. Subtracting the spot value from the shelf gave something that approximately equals -0.191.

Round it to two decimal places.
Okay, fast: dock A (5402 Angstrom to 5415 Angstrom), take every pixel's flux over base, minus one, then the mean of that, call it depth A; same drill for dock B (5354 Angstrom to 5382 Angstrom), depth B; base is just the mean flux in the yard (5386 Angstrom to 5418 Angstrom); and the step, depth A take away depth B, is -0.10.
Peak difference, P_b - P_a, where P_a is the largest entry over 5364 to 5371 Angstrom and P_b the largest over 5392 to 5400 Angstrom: -0.18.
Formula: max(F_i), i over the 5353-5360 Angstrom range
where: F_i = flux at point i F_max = 2.433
